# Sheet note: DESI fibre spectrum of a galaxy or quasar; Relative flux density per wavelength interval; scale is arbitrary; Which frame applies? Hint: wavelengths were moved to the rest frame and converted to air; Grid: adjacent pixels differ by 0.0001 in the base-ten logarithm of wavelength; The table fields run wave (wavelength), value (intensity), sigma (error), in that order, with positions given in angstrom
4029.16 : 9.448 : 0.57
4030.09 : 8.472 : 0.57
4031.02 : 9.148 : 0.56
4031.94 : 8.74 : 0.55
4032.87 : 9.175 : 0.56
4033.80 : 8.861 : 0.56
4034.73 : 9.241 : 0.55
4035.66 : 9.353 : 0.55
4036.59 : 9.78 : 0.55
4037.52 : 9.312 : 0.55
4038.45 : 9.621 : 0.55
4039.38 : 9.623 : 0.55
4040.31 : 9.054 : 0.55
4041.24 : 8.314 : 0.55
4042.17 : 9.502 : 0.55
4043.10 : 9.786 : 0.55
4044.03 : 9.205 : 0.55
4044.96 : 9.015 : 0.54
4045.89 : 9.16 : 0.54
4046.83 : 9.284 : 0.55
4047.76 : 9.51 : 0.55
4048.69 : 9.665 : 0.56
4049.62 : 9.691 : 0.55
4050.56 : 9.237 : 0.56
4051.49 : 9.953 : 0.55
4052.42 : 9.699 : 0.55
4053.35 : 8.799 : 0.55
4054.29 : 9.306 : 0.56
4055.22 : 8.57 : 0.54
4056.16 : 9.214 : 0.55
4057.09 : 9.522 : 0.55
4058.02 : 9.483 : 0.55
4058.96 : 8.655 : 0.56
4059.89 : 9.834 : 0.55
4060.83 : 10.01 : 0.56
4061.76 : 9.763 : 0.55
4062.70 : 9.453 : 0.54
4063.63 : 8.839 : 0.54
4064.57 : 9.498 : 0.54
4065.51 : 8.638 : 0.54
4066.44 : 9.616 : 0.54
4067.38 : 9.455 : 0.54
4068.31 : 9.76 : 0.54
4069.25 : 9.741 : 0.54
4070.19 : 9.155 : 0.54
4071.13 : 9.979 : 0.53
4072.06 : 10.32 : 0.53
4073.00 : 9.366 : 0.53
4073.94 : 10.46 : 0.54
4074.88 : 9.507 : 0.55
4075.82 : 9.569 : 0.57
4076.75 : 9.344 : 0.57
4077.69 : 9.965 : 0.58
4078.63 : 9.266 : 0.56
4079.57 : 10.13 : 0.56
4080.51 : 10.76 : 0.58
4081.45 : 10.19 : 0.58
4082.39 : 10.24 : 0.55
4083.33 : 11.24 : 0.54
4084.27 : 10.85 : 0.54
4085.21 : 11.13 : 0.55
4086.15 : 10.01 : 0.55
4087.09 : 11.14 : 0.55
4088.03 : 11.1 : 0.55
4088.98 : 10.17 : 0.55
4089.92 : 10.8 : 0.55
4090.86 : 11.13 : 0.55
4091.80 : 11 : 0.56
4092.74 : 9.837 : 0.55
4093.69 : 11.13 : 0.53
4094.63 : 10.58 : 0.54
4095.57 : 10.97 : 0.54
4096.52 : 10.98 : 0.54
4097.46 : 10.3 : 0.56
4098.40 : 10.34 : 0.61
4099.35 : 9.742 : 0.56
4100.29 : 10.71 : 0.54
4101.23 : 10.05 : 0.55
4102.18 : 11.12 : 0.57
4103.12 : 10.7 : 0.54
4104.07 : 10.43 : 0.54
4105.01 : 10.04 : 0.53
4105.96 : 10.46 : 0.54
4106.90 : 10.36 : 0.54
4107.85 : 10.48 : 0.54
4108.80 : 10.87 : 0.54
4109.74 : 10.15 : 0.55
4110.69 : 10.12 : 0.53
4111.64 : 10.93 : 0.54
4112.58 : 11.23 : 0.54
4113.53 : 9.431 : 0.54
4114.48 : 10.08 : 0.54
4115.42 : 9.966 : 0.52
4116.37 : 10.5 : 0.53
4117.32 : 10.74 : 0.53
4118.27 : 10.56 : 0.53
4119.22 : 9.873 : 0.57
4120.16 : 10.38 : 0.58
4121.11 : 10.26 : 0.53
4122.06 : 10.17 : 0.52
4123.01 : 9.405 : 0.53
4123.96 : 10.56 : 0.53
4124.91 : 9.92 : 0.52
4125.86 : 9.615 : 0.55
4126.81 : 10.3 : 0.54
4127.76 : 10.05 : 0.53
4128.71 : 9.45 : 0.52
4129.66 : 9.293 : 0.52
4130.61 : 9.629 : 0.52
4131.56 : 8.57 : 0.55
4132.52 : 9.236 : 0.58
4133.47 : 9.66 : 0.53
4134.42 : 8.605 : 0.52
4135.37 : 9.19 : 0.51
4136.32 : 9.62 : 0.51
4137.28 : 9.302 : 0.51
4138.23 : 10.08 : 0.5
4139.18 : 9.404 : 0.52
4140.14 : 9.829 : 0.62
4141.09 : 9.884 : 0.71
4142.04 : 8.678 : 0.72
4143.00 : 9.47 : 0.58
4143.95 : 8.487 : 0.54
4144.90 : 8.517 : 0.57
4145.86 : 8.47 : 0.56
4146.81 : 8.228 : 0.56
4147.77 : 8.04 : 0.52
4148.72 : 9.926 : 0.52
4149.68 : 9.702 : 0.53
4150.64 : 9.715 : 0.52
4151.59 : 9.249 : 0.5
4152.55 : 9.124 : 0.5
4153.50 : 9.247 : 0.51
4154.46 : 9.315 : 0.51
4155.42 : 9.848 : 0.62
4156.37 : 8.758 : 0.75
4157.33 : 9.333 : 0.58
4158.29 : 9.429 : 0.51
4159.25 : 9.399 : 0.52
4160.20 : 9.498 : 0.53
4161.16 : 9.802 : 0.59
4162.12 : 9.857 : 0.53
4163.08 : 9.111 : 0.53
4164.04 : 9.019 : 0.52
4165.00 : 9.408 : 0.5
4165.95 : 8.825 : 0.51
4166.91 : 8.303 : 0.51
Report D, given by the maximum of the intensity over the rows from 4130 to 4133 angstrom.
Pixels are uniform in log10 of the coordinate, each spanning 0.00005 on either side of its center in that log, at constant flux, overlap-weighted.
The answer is 9.629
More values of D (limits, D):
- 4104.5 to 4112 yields 10.93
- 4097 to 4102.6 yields 11.12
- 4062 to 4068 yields 9.616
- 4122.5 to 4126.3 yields 10.56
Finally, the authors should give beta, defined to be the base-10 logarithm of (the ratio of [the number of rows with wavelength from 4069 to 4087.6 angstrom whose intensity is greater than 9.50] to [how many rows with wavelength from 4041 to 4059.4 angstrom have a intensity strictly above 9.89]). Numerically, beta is 1.2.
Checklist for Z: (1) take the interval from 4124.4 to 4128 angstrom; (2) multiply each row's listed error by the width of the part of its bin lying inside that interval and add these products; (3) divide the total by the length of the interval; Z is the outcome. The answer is 0.54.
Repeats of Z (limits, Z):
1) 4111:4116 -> 0.54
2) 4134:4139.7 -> 0.51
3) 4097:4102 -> 0.56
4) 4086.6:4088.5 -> 0.55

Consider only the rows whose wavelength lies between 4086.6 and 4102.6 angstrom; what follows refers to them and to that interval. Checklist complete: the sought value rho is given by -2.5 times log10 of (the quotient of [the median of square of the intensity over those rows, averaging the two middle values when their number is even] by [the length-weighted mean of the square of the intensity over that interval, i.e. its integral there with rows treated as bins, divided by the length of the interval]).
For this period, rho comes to -0.03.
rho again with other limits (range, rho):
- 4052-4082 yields 0.01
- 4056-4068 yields -0.02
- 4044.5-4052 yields 0.01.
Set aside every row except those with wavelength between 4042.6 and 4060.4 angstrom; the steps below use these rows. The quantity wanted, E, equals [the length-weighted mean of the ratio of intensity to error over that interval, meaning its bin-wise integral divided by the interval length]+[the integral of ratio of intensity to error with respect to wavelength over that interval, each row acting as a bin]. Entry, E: 319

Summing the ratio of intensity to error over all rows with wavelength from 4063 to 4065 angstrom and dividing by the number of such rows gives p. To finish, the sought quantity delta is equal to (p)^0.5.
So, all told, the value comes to 4.12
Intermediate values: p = 17.0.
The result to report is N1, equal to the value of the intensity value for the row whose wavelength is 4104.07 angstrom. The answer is 10.43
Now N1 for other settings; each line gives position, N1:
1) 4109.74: 10.15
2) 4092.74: 9.837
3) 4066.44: 9.616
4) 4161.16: 9.802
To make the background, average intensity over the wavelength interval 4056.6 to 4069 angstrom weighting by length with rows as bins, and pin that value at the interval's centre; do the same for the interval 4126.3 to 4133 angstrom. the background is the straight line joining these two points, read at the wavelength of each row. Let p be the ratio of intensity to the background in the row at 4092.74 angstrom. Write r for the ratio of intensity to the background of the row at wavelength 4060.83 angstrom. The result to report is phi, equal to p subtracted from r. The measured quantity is 0.02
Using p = 1.04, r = 1.06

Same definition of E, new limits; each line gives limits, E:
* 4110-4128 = 362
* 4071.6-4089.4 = 348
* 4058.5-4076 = 326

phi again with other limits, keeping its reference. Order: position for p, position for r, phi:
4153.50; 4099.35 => 0.06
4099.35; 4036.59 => 0.01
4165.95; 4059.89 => 0.12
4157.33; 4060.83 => 0.08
